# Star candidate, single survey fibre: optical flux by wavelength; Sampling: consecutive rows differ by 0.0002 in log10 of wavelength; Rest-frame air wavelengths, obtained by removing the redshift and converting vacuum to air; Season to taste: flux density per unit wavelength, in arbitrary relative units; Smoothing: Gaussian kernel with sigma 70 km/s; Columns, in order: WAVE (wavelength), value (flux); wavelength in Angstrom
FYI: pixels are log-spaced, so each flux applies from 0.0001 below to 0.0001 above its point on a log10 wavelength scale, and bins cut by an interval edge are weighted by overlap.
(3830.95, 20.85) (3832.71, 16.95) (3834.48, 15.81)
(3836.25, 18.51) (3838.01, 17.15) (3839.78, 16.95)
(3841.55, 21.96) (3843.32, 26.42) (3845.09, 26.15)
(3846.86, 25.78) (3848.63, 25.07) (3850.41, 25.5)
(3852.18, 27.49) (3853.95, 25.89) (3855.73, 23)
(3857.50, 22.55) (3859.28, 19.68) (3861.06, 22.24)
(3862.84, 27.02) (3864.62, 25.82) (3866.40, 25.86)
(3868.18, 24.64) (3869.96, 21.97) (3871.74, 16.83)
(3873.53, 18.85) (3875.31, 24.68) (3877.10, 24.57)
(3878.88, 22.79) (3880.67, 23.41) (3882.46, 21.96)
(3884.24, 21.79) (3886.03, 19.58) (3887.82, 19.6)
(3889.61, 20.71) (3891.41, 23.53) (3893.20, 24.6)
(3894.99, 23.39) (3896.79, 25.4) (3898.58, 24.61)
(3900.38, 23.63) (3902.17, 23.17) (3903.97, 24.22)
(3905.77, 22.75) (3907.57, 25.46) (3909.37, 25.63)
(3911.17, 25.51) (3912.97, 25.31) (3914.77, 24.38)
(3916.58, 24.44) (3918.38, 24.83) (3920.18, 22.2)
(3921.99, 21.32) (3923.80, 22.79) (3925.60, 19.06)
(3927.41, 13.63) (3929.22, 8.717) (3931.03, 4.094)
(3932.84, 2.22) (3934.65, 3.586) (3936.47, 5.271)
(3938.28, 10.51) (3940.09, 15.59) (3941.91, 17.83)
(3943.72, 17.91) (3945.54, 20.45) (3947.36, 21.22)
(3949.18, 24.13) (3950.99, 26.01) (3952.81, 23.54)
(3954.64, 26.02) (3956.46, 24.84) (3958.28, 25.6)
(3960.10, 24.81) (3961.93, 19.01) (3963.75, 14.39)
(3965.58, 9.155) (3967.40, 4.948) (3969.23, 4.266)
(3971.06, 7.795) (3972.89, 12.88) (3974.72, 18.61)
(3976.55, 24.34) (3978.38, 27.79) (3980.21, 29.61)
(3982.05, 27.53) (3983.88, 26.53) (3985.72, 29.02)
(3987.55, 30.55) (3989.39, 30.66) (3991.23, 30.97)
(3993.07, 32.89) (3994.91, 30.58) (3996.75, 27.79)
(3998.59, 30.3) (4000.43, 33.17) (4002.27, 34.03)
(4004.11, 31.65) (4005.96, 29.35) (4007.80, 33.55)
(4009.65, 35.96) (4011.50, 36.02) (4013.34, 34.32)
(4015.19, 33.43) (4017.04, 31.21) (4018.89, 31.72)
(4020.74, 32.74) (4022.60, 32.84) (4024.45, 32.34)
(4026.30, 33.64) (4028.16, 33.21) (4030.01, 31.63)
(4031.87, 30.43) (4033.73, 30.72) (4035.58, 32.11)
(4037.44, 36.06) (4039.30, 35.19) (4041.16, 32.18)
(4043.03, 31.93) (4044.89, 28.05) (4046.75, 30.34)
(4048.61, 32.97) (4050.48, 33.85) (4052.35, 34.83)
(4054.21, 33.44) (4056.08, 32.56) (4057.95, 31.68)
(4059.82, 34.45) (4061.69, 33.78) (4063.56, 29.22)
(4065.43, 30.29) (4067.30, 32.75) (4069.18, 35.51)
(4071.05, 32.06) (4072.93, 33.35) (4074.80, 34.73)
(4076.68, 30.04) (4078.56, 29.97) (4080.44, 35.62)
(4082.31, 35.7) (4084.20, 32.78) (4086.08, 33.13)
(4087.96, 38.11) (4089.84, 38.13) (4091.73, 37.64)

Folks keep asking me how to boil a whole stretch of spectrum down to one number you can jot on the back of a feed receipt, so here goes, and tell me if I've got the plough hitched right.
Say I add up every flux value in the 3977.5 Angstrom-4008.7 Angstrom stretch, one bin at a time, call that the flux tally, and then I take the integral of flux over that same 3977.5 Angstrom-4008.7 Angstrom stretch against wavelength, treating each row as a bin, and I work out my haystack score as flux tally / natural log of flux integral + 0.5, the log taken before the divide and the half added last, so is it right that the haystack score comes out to 76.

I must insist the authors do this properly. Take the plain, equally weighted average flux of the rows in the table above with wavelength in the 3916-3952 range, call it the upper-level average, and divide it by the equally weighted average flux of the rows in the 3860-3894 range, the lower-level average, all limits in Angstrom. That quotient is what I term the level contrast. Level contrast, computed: 0.7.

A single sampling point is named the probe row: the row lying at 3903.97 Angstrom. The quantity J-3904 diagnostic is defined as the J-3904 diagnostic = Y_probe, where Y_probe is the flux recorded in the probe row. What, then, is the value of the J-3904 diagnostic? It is 24.22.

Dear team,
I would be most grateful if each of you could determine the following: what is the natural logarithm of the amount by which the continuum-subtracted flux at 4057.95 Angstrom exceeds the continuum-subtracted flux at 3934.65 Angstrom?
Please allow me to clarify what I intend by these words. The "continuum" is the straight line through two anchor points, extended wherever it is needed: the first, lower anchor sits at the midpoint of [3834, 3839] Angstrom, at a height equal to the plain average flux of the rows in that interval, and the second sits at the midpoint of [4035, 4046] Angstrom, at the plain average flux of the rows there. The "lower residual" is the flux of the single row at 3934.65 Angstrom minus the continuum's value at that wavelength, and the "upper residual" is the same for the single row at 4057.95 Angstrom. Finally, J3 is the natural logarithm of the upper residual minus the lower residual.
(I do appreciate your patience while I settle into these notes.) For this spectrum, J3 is 2.9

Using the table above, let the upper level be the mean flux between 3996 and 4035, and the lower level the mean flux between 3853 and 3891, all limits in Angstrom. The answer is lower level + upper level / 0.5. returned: 87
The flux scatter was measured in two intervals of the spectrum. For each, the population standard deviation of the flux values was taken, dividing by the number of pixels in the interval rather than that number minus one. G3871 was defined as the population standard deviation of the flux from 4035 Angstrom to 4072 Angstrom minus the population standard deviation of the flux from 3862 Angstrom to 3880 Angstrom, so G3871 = -1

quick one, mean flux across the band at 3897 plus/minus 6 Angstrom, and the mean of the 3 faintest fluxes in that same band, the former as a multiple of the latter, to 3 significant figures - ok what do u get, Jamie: 1.03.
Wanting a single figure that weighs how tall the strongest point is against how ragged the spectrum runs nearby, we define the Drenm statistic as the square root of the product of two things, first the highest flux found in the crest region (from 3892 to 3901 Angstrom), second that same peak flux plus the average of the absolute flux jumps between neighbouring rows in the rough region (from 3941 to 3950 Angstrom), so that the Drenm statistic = 26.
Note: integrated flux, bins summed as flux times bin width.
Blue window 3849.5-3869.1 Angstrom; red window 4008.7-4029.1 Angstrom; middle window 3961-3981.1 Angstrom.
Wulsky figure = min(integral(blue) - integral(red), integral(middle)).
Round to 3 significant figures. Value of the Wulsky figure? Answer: -201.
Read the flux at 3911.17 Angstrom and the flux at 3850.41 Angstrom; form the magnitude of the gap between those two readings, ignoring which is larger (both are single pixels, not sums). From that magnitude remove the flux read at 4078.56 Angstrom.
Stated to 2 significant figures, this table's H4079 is -30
